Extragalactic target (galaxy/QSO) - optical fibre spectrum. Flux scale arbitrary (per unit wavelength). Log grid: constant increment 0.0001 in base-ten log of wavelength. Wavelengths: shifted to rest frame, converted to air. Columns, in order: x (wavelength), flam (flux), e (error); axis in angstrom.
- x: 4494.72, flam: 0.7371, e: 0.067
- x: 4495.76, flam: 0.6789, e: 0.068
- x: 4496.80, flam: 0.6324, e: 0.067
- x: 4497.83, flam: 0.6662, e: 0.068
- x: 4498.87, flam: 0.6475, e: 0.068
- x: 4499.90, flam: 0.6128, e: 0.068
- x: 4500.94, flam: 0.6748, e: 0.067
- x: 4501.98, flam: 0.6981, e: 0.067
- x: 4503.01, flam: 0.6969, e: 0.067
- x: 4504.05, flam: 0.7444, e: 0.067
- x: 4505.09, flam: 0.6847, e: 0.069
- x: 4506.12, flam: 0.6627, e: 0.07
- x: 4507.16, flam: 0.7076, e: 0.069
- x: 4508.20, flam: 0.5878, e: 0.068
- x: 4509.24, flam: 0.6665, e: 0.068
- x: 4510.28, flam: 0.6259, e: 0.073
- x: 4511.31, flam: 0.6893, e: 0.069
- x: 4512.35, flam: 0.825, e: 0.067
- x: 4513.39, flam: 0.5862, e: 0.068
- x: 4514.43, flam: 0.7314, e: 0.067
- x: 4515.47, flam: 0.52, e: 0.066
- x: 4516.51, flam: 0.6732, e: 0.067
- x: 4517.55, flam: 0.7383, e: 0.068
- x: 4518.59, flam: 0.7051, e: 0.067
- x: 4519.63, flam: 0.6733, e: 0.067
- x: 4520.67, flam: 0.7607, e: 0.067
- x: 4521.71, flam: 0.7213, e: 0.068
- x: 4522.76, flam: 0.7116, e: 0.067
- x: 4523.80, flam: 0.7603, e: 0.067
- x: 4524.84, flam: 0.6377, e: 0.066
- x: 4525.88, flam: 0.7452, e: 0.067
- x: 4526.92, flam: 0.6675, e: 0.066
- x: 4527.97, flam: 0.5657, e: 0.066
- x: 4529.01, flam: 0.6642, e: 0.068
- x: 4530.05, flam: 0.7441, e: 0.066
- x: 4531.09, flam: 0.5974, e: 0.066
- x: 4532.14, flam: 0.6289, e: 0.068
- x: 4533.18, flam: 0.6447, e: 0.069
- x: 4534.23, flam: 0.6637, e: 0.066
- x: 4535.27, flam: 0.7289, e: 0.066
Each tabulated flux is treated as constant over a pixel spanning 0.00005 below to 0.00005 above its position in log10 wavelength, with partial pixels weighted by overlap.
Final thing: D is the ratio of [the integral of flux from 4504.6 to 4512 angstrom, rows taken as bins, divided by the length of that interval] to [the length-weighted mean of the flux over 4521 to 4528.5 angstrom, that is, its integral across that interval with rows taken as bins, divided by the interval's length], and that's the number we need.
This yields 0.97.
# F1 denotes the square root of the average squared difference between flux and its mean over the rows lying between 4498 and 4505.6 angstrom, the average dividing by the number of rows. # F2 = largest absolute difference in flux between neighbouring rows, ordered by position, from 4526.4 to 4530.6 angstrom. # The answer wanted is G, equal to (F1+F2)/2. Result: 0.070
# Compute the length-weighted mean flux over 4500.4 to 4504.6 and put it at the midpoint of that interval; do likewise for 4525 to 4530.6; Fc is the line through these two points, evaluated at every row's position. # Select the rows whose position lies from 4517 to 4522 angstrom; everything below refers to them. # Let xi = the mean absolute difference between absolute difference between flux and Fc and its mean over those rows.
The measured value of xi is 0.020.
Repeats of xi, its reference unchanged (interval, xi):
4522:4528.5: 0.030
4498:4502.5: 0.029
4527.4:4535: 0.032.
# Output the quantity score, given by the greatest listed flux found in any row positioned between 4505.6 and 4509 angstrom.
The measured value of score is 0.7076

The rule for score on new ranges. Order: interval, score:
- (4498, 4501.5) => 0.6748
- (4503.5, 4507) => 0.7444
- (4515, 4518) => 0.7383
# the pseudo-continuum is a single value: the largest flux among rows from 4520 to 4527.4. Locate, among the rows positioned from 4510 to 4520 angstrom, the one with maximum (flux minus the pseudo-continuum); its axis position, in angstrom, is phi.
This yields 4512.35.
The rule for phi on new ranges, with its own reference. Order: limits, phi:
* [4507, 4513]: 4512.35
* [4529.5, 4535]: 4530.05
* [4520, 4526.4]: 4520.67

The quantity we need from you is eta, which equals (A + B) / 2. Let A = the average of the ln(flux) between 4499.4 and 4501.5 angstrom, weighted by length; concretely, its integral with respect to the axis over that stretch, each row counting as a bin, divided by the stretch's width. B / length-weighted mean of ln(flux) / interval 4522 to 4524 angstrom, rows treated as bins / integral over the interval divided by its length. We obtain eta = -0.38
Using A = -0.438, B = -0.314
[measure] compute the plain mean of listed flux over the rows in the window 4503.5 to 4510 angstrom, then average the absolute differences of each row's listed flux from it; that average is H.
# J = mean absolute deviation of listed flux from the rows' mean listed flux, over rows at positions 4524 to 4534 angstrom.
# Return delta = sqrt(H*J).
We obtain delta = 0.0404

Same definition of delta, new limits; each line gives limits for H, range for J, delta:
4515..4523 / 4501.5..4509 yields 0.0404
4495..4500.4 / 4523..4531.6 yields 0.0340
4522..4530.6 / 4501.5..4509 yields 0.0420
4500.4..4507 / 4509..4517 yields 0.0358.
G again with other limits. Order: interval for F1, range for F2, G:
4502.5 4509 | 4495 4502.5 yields 0.055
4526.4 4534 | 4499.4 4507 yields 0.057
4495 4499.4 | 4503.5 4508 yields 0.039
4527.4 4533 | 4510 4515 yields 0.150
